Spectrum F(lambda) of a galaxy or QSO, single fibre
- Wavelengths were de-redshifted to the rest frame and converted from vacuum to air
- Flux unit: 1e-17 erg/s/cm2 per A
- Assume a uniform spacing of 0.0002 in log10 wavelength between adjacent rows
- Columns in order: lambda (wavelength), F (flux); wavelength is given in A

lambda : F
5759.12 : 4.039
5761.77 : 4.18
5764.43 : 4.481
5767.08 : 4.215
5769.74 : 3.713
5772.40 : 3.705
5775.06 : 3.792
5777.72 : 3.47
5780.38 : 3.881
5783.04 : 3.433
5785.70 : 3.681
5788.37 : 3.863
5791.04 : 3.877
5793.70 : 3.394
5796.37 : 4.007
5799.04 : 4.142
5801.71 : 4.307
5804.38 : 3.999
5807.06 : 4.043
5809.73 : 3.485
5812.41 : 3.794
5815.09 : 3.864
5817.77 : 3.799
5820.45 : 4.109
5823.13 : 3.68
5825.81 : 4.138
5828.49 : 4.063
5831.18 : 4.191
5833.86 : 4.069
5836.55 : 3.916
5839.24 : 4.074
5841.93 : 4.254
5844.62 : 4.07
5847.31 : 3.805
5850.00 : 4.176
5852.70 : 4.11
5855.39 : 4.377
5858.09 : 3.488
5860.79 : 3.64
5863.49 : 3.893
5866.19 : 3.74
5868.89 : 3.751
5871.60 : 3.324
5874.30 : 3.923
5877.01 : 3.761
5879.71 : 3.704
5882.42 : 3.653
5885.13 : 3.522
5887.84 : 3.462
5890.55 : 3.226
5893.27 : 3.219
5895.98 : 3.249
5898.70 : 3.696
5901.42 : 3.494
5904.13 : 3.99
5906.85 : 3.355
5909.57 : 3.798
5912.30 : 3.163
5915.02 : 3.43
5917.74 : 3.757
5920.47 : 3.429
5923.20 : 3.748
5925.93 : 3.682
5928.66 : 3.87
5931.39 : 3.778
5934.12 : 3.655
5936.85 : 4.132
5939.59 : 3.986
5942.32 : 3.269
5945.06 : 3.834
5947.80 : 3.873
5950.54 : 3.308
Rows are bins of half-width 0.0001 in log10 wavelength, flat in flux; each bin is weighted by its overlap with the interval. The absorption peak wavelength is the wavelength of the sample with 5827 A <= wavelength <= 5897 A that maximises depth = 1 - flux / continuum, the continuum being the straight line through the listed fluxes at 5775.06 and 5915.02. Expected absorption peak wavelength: 5893.27 A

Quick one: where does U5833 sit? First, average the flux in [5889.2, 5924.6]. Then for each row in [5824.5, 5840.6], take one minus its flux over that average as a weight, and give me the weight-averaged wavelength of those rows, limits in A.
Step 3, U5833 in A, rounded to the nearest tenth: 5832.2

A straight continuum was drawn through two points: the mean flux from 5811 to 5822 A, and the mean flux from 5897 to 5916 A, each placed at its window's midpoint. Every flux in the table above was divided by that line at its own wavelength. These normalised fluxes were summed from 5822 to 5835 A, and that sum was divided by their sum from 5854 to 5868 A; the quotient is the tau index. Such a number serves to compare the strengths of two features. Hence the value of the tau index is 1.02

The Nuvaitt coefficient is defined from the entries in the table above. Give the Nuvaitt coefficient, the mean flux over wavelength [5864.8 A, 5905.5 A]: 3.58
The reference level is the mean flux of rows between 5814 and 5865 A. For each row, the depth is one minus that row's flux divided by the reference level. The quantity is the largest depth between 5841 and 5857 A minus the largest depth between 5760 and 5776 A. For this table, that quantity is -0.025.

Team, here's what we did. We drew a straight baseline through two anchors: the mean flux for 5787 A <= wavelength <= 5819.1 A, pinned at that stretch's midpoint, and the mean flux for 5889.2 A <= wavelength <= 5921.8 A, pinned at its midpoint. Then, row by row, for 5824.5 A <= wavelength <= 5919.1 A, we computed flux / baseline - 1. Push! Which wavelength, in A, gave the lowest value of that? 5890.55 A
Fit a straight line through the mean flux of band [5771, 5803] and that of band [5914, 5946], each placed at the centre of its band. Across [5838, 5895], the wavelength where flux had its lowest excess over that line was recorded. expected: 5893.27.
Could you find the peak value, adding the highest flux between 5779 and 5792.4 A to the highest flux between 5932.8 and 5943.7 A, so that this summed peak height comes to 8.01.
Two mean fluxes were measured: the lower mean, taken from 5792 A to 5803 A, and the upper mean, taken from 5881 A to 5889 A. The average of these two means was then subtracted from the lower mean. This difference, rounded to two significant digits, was 0.21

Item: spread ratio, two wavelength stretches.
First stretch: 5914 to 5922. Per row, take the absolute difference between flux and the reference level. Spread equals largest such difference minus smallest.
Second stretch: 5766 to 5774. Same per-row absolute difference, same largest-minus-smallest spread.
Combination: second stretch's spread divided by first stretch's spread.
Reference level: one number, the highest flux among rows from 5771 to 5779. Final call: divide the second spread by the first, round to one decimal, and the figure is 1.0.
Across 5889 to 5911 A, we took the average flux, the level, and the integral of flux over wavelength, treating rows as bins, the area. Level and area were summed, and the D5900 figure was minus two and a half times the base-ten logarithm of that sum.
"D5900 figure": -4.8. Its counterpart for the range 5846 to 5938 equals -6.3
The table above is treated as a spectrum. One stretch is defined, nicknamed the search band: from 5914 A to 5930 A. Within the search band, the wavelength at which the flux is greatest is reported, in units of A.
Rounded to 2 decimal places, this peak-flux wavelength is 5928.66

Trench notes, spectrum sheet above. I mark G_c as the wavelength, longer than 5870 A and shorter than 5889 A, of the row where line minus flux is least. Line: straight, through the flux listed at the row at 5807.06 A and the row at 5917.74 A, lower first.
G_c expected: 5874.30 A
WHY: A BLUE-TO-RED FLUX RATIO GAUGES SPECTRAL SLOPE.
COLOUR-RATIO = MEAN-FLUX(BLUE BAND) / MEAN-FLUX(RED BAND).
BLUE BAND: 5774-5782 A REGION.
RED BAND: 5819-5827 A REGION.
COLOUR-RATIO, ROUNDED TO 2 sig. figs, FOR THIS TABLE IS 0.93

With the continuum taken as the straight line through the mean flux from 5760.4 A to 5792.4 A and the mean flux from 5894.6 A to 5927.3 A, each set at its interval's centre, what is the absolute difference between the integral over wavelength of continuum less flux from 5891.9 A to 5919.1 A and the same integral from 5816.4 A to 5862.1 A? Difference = 14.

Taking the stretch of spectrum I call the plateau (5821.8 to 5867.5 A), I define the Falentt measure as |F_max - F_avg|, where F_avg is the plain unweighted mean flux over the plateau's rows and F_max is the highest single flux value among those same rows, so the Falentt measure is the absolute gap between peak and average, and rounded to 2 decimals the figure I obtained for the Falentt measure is 0.40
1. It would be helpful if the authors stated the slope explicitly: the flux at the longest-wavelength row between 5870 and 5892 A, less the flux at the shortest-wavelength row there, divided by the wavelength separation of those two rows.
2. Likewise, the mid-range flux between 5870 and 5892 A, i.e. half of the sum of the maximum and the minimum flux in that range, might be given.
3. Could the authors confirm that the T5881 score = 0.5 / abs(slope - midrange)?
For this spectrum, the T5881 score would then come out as 0.140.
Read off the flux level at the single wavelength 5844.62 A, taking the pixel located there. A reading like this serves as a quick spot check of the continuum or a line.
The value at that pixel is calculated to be 4.07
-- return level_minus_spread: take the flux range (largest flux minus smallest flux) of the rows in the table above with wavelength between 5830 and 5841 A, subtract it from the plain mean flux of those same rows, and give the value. 3.8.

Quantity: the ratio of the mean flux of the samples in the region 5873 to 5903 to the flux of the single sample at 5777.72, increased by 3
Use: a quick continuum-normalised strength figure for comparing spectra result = 4.02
